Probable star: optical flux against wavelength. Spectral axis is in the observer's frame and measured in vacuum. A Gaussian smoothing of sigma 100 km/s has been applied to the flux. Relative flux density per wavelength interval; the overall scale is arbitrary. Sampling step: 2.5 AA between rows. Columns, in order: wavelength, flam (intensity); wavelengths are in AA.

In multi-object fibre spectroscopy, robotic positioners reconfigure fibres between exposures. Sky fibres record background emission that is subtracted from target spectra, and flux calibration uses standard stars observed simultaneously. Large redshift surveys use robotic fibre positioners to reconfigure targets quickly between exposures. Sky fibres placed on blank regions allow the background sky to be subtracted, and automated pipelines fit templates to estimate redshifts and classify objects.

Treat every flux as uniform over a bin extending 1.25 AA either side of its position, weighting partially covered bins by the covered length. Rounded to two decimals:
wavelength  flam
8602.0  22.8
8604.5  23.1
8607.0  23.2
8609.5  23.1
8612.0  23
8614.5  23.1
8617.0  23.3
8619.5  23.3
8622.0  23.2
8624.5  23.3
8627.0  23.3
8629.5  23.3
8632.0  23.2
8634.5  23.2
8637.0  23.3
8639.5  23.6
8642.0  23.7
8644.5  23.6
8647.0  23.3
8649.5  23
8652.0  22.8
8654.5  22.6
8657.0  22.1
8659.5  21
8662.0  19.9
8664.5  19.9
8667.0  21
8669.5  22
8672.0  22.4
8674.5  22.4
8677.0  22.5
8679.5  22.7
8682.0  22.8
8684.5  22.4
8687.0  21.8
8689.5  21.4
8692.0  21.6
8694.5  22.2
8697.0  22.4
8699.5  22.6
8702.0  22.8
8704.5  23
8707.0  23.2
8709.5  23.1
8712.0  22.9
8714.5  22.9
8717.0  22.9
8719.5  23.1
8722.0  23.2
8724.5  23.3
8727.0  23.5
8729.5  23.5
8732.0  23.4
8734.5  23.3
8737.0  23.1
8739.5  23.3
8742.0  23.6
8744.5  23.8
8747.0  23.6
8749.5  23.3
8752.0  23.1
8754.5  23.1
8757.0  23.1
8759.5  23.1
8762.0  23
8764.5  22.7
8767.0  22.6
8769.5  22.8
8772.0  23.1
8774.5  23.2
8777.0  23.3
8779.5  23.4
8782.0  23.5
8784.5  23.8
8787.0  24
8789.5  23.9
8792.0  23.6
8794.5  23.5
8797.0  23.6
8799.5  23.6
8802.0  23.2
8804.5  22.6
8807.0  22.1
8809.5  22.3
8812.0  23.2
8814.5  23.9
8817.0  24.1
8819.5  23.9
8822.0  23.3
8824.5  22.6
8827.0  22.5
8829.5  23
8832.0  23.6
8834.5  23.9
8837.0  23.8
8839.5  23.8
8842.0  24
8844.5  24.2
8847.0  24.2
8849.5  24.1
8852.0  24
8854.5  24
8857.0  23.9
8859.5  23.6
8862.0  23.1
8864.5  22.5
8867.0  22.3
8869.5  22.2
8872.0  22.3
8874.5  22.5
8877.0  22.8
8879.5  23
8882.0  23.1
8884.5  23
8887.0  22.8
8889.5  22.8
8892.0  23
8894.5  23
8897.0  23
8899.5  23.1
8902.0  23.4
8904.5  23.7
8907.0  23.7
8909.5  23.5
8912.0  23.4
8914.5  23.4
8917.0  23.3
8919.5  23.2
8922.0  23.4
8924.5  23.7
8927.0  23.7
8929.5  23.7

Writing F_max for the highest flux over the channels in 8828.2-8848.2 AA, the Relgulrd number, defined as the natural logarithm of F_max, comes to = 3.19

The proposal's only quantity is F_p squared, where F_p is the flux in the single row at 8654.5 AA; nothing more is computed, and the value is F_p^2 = 511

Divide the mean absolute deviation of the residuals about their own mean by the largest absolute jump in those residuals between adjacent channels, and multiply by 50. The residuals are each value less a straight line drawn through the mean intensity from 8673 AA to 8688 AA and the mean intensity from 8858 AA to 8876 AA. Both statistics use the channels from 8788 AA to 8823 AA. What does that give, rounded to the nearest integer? 27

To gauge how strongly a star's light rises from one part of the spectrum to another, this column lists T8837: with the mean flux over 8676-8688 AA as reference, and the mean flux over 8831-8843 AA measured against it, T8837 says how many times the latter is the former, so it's 1.06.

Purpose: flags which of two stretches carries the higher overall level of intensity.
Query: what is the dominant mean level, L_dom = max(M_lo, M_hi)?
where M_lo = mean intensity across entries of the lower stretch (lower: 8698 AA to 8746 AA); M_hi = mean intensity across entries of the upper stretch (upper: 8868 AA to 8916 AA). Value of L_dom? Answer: 23.2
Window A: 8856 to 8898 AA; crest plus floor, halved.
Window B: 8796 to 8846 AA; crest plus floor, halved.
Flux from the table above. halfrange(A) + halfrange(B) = 46.2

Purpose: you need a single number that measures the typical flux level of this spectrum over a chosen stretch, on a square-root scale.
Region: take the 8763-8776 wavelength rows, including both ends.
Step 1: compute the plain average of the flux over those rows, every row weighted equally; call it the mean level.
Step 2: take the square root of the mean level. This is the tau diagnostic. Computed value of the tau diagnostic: 4.78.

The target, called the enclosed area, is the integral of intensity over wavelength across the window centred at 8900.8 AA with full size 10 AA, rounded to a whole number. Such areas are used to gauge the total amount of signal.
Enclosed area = 233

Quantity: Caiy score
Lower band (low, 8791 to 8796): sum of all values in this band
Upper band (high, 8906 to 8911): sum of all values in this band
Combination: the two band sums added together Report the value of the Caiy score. 94.3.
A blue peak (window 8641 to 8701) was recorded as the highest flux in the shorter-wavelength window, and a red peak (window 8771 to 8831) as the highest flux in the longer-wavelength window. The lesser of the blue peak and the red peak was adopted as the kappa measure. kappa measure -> 23.7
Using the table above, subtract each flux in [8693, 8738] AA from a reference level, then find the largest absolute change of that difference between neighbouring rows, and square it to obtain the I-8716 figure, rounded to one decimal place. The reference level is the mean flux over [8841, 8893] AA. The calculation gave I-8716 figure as 0.0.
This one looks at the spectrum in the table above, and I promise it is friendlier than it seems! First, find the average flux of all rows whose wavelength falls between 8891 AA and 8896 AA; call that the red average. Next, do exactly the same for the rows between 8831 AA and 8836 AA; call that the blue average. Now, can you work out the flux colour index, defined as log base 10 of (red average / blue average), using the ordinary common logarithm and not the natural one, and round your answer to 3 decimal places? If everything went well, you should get -0.014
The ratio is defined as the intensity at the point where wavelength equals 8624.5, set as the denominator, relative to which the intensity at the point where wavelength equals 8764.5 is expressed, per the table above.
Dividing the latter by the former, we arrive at 0.97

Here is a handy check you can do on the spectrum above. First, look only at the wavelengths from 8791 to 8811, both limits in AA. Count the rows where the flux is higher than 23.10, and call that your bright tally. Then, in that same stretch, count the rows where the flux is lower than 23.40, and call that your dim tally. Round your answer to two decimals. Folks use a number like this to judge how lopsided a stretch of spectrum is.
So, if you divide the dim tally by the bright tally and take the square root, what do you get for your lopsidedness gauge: 0.89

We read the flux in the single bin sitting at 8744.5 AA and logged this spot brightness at 23.8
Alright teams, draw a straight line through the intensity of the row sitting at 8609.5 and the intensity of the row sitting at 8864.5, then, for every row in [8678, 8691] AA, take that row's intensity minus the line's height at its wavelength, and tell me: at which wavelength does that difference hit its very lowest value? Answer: 8689.5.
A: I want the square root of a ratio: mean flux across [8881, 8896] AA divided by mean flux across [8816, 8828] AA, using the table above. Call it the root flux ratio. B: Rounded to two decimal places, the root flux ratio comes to 0.99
